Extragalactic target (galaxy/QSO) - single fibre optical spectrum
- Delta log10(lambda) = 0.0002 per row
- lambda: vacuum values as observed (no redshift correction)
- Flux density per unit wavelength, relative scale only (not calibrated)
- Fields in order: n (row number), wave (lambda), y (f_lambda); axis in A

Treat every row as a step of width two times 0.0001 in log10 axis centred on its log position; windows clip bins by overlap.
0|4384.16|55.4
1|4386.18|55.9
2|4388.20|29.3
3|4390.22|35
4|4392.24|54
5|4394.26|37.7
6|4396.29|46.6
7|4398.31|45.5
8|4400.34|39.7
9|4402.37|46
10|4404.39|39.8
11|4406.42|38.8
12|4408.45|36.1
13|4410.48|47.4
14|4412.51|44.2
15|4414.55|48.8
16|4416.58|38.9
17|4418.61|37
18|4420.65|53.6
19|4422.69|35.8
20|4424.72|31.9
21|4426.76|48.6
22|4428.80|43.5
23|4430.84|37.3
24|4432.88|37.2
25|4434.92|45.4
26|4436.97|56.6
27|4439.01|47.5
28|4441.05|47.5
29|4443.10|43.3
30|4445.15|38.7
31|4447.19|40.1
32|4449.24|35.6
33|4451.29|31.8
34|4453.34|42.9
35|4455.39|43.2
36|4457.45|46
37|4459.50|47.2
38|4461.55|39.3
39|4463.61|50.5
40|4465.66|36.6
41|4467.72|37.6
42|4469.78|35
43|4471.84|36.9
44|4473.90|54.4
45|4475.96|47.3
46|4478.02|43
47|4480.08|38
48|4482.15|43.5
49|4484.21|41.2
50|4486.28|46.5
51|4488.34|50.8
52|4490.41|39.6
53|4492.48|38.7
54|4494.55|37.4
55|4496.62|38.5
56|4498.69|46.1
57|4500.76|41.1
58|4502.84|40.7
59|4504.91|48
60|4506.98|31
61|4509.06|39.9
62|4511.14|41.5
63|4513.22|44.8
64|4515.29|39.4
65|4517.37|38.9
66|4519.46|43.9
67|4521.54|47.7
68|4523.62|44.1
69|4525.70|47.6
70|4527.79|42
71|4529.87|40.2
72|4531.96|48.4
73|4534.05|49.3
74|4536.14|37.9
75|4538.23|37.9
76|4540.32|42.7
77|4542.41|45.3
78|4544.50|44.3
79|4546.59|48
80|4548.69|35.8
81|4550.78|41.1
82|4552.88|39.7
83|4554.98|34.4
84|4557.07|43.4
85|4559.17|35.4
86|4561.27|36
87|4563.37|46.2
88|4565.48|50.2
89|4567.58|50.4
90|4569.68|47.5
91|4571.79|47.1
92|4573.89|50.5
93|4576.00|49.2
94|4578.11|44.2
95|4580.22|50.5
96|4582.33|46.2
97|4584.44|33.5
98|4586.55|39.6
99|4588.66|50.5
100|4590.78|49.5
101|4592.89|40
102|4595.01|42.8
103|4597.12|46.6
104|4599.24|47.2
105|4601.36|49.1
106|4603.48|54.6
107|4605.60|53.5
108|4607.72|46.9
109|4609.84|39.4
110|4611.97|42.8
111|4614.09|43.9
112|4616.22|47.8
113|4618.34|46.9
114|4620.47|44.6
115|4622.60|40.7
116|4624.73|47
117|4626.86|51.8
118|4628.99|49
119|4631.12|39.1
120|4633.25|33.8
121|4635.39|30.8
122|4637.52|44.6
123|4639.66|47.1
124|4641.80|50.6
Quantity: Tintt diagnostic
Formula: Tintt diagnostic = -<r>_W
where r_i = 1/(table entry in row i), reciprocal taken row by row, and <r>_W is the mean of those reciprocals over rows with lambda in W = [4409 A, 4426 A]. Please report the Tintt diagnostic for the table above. -0.0244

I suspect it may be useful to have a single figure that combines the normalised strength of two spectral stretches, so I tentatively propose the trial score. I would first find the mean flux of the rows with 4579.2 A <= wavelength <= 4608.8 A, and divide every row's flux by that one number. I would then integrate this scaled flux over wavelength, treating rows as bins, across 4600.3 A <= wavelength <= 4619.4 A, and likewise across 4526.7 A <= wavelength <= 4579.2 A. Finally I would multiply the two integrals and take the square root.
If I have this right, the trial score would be 31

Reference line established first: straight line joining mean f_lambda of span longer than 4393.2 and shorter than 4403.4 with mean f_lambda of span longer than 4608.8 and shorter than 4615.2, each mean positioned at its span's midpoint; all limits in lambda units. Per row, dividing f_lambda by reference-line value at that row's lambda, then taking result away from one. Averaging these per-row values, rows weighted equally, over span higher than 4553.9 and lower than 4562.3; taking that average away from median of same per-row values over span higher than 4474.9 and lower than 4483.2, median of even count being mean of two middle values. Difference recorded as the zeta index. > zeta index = -0.13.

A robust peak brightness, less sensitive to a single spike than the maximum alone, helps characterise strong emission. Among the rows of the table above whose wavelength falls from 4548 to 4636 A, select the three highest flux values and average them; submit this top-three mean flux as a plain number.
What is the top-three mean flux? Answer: 53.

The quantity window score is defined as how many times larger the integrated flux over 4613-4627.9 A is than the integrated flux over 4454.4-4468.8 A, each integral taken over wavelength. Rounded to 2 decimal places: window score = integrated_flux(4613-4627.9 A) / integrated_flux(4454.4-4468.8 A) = 1.11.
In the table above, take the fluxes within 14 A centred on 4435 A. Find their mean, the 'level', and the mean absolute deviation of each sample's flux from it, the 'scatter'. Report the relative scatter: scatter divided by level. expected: 0.108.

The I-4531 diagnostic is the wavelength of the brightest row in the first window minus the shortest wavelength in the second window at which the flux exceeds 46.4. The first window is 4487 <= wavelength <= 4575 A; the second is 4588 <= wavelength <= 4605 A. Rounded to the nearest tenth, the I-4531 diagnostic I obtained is -100.3 A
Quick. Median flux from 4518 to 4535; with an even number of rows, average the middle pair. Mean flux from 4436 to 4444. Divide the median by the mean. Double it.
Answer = 1.88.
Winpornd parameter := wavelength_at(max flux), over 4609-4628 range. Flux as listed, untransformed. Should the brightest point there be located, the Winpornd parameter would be 4626.86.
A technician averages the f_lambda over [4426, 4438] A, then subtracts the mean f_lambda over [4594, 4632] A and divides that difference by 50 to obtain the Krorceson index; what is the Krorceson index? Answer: -0.03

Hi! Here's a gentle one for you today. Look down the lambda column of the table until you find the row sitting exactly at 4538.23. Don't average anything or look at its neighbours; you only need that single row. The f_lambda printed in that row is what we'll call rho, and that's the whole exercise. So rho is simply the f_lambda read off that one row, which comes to 37.9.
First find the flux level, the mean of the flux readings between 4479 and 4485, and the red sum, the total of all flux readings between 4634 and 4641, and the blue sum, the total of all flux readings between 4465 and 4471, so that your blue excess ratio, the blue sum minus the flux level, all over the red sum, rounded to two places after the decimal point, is 0.56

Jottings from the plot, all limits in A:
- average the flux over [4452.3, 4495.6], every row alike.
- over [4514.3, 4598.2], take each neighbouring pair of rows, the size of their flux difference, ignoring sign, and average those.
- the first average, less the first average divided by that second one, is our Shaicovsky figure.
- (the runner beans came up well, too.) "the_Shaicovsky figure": 33.6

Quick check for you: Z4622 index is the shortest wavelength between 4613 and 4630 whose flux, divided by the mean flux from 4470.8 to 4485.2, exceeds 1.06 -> 4616.22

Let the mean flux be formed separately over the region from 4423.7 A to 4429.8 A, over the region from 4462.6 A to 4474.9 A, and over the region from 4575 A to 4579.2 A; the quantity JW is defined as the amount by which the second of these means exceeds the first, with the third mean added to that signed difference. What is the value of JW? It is 47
